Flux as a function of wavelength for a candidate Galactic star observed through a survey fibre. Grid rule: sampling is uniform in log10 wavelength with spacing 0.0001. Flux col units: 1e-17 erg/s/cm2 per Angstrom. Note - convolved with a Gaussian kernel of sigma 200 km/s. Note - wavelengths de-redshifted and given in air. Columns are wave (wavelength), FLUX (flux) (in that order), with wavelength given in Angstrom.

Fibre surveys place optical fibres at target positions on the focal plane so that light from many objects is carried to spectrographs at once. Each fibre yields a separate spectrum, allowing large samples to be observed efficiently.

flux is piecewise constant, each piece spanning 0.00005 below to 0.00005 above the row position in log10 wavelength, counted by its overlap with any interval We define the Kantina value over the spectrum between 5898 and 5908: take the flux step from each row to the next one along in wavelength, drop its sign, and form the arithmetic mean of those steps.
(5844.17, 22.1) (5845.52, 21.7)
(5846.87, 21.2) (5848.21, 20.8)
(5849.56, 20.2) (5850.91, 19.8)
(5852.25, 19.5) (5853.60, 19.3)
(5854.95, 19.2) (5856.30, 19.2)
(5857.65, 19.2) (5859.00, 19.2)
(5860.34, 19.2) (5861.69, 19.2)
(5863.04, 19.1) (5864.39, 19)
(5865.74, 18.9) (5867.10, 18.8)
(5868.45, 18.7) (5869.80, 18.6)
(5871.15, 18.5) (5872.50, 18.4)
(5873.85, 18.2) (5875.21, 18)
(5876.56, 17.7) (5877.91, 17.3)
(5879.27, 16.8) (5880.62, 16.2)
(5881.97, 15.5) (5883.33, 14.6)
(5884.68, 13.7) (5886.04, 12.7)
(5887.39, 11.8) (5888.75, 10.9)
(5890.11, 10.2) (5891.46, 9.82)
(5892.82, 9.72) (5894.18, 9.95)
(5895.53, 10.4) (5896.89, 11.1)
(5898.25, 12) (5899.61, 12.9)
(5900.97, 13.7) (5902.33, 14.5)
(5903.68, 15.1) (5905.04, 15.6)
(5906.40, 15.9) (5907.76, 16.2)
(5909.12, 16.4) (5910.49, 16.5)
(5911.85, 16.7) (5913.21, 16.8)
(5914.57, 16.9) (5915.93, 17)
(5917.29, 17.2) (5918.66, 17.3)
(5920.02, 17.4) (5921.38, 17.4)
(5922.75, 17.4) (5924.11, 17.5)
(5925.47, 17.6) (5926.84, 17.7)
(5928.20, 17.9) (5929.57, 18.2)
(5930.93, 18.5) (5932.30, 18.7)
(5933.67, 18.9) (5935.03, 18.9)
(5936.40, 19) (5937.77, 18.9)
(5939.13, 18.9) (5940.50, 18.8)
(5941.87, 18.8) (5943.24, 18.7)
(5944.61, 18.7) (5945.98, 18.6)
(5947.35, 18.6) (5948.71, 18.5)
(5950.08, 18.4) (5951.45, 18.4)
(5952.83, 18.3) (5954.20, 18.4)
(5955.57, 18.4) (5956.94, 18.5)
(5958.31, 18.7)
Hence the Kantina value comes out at 0.600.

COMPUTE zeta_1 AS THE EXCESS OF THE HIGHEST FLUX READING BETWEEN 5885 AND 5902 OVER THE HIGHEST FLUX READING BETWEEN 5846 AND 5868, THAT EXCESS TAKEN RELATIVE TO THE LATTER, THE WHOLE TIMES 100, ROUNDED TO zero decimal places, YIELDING -35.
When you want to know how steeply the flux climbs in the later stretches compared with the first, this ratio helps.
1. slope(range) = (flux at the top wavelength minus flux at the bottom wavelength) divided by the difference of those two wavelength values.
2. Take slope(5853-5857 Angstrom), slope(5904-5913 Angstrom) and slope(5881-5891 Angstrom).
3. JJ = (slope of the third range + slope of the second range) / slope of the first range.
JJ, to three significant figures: 13.2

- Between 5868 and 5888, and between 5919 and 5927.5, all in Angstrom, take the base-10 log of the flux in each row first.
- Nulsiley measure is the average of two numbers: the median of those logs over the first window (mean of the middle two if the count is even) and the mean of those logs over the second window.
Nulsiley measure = 1.24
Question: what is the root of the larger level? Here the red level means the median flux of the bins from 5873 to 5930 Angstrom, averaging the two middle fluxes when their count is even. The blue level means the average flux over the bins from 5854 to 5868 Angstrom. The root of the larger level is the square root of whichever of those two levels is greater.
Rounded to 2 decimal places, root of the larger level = 4.37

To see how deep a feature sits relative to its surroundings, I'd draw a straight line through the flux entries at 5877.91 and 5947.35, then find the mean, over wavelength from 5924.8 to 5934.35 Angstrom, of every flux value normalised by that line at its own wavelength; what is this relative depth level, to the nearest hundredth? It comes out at 1.00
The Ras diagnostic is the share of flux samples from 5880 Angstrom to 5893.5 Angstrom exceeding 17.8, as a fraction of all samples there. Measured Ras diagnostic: 0.0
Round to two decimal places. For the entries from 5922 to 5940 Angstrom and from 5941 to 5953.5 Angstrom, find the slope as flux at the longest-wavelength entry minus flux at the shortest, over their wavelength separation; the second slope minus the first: -0.14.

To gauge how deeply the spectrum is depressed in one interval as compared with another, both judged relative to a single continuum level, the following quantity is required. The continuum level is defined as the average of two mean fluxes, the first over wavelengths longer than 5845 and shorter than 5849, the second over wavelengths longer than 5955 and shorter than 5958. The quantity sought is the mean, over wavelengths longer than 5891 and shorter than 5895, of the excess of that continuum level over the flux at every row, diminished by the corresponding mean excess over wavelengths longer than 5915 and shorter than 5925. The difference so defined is 7.5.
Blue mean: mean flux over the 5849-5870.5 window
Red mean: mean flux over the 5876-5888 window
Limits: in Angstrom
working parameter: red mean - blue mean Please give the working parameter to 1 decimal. -4.0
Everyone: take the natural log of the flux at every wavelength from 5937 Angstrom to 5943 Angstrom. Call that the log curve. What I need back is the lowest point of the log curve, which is 2.93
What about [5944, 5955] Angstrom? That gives 2.91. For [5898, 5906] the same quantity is 2.48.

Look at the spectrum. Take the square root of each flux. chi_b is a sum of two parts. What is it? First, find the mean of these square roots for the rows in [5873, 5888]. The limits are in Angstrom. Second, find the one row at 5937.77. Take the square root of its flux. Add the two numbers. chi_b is 8.30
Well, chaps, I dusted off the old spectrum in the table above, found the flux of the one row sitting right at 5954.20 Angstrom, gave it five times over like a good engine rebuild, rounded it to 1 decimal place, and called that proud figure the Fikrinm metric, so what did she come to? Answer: 92.0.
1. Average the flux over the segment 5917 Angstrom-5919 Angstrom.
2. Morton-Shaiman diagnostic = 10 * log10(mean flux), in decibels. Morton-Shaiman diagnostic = 12.4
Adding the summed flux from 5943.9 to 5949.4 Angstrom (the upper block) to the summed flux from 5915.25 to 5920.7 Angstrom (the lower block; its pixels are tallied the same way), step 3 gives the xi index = 143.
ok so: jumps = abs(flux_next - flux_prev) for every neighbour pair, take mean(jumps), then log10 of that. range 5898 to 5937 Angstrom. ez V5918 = -0.60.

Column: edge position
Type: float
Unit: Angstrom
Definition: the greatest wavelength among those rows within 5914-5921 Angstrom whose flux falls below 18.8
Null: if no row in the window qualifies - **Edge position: 5920.02 Angstrom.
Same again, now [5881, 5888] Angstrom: 5887.39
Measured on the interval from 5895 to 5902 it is 5900.97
